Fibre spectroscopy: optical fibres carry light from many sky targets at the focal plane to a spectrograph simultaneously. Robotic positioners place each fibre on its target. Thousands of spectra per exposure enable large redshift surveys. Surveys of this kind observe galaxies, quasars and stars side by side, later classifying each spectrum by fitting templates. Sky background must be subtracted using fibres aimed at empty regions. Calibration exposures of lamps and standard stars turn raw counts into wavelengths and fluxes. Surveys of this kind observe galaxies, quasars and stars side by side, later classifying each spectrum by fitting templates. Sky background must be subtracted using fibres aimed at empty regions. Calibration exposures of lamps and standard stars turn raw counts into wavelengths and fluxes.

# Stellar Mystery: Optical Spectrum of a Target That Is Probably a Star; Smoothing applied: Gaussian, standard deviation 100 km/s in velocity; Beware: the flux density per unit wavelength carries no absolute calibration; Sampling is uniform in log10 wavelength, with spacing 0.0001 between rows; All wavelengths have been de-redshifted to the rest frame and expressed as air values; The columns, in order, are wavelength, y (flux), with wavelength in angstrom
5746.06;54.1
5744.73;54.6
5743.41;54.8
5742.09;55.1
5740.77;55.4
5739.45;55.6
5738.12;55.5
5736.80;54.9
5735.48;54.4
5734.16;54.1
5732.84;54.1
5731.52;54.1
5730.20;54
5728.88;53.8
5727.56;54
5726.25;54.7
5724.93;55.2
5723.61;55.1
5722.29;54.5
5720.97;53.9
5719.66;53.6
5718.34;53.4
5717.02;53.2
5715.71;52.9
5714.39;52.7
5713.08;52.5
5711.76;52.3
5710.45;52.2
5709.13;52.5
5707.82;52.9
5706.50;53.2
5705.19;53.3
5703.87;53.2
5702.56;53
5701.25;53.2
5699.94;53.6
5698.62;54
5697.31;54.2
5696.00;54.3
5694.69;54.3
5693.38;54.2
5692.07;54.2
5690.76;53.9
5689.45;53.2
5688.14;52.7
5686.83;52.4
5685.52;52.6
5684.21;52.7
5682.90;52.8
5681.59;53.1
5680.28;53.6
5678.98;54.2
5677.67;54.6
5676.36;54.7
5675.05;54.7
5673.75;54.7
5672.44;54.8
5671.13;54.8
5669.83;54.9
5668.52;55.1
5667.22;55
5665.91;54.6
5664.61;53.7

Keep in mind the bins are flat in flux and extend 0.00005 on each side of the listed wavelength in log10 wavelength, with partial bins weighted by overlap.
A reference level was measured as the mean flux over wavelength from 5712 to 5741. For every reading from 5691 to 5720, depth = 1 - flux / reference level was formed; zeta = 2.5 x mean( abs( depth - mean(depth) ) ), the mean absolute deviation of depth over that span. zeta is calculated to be 0.025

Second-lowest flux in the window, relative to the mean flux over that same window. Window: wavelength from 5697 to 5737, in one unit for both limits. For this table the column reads 0.975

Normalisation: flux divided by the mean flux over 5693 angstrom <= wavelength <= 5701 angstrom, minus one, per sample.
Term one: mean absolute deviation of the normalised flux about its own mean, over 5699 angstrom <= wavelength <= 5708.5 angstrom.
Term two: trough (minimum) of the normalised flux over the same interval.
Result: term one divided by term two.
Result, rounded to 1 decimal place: -0.1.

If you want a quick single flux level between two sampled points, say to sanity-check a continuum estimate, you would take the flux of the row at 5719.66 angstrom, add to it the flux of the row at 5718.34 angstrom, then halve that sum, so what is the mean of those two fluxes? 53.5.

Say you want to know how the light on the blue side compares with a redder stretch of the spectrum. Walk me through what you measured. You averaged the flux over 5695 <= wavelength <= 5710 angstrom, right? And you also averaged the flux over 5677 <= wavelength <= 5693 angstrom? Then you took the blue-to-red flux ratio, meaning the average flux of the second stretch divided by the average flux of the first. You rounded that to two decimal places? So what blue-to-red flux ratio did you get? 1.00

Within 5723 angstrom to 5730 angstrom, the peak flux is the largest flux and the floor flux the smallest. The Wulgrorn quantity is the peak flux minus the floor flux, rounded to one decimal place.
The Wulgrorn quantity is 1.4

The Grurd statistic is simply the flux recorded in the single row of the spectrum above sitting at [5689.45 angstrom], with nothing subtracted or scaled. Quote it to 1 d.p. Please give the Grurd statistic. 53.2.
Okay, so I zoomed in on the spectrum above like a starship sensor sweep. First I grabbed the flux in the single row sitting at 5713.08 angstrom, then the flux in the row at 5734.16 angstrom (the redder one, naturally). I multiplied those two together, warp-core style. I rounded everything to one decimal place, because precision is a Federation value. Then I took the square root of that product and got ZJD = 53.3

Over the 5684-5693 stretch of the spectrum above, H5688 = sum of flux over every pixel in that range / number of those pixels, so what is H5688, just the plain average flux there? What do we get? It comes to 53.1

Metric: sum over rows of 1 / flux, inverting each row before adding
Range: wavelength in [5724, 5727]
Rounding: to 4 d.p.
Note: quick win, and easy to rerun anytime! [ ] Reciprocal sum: 0.0364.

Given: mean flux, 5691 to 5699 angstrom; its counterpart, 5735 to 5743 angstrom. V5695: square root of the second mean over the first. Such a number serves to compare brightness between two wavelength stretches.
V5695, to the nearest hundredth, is 1.01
